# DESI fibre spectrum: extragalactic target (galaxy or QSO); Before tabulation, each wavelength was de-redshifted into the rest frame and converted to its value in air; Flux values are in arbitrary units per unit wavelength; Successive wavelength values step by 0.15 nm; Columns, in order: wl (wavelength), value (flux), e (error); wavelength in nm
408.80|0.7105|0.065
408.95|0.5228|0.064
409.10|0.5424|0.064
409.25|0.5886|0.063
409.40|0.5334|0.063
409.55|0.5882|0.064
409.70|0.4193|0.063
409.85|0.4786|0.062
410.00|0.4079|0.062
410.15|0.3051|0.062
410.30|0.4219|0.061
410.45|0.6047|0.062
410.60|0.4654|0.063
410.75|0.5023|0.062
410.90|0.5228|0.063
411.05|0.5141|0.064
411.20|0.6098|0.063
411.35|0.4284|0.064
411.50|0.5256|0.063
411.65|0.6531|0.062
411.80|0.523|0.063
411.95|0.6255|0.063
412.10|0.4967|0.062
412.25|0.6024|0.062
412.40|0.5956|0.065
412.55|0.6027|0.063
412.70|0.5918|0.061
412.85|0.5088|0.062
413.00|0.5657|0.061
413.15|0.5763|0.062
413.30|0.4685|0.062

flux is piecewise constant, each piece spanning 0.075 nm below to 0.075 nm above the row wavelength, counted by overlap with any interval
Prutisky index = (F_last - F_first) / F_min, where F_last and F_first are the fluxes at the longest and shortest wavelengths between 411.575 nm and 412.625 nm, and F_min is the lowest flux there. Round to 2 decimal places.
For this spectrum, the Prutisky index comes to -0.10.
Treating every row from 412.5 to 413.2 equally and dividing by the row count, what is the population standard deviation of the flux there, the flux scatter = 0.03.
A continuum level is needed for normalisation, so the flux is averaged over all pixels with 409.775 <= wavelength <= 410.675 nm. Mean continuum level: 0.45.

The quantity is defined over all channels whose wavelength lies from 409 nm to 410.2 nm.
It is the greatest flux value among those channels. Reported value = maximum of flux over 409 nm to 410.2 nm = 0.5886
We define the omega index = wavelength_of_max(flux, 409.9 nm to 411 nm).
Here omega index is 410.45 nm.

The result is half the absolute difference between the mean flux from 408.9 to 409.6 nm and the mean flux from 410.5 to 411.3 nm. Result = 0.016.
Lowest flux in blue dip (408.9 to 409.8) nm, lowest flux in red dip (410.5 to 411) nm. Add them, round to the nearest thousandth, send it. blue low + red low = 0.885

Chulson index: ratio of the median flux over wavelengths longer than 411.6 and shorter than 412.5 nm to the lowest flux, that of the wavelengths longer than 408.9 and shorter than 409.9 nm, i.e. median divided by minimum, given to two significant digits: 1.4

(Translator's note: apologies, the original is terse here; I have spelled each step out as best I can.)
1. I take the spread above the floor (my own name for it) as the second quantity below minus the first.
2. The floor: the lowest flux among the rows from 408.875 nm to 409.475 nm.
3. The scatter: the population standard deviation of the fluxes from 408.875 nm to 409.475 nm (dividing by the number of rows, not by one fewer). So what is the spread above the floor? -0.498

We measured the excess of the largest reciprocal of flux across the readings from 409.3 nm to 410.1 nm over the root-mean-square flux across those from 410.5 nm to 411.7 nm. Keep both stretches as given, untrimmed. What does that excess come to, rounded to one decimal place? 1.9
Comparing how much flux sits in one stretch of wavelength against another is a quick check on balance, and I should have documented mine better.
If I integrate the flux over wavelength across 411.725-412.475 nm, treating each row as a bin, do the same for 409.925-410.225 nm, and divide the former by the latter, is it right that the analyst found 4.0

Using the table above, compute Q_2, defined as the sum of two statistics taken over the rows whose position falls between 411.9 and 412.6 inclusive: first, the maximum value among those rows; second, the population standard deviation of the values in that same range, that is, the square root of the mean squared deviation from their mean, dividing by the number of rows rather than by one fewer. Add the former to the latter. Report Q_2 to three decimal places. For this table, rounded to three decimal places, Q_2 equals 0.671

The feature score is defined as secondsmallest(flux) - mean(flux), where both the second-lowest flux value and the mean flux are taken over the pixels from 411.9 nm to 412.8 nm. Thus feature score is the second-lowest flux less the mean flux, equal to 0.01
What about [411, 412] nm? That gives -0.04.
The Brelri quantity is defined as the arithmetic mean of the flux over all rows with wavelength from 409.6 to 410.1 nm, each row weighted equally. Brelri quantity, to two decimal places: 0.44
